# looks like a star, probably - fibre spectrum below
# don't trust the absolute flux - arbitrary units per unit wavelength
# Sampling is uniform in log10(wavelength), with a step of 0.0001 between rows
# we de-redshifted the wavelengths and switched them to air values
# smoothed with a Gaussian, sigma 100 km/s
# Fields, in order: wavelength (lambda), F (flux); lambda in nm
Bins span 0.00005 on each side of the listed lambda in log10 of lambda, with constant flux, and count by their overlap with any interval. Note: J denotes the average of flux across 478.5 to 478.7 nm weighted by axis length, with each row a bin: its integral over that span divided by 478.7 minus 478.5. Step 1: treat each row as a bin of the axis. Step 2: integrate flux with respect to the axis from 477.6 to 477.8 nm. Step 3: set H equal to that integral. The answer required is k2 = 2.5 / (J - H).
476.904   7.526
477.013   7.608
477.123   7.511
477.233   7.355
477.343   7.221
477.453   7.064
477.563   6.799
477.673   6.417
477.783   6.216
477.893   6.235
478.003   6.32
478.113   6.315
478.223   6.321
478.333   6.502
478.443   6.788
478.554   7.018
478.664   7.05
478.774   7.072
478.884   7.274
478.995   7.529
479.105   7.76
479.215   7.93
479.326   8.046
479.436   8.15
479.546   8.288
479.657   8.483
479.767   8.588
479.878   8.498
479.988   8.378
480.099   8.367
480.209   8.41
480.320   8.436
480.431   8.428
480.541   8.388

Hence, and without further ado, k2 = 0.43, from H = 1.28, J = 7.0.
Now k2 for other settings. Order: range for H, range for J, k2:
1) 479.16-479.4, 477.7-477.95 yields 0.58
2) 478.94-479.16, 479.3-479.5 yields 0.39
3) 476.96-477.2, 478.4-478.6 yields 0.49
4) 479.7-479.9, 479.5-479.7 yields 0.38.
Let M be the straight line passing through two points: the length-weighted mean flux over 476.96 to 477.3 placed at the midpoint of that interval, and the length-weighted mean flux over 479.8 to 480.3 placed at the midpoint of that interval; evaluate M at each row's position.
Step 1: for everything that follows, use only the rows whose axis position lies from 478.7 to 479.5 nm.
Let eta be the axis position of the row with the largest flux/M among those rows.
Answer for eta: 479.436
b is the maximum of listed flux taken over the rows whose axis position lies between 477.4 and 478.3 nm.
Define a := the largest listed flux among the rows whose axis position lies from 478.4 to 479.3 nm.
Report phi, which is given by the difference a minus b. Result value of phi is 0.9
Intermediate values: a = 7.93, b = 7.064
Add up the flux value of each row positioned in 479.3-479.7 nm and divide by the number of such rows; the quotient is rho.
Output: 8.2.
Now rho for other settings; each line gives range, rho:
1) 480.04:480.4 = 8.4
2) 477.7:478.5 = 6.4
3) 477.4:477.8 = 6.6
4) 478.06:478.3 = 6.3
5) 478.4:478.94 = 7.0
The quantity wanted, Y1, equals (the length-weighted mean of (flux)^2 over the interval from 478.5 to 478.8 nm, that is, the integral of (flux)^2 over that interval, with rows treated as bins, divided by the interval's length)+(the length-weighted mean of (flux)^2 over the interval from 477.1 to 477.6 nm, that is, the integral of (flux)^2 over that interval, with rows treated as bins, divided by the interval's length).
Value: 101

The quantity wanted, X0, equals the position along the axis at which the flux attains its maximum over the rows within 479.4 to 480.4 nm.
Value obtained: 479.767 nm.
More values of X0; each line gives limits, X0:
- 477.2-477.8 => 477.233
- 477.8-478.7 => 478.664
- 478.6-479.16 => 479.105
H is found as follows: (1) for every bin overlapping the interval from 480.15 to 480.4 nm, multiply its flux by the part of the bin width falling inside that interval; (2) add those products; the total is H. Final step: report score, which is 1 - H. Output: -1.1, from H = 2.10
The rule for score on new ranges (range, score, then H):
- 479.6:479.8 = -0.7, 1.70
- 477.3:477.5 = -0.4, 1.43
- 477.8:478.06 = -0.6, 1.63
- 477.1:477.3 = -0.5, 1.48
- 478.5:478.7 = -0.4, 1.41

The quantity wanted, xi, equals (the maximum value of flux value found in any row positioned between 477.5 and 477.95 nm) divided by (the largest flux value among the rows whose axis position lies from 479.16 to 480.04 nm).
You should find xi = 0.79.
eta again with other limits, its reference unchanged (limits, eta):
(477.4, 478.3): 477.453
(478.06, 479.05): 478.995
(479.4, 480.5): 479.767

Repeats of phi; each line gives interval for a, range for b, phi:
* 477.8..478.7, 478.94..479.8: -1.5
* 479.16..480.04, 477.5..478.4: 1.8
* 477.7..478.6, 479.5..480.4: -1.6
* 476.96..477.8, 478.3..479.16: -0.2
